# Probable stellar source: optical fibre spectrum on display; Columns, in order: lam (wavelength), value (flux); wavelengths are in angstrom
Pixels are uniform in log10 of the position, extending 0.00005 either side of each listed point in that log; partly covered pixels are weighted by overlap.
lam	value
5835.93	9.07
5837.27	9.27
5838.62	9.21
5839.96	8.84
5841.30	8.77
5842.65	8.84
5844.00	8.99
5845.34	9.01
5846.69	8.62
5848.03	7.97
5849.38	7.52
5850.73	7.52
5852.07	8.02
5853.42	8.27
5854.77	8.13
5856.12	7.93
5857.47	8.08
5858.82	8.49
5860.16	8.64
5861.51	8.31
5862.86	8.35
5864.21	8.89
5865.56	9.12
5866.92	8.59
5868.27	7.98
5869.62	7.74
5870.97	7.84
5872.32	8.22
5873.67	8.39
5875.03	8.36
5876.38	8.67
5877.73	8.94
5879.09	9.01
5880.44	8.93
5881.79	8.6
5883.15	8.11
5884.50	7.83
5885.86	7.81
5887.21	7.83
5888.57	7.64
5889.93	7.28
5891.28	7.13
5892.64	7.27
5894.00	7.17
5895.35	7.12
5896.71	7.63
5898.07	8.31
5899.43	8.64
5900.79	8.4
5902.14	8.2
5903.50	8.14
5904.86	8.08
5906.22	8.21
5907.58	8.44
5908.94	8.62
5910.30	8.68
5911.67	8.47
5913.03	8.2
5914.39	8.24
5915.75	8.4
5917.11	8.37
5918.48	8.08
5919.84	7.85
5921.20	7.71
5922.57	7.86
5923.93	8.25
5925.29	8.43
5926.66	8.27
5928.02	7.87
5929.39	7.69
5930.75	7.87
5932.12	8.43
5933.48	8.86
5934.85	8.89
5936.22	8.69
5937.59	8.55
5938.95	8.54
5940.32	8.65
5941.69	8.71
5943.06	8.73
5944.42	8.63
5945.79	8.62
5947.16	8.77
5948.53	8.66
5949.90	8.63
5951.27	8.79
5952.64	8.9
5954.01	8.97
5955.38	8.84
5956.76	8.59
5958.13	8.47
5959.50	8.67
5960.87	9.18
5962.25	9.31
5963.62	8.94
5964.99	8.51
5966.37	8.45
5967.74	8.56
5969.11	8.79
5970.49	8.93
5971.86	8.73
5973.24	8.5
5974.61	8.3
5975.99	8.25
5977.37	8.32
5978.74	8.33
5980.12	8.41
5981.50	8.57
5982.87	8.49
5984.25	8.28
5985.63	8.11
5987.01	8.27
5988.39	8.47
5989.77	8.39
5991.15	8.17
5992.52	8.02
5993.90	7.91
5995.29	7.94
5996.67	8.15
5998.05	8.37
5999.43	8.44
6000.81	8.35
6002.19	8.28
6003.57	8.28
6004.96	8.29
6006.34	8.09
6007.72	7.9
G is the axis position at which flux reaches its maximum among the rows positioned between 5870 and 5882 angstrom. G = 5879.09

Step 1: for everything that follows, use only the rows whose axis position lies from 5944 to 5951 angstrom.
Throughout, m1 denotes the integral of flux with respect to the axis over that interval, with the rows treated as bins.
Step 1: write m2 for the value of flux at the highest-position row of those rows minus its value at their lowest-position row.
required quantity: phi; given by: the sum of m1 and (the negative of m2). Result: 60.7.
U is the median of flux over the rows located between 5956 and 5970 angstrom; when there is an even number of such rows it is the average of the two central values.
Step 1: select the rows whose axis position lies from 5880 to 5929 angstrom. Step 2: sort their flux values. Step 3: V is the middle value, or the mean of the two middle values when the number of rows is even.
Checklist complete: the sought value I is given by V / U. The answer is 0.95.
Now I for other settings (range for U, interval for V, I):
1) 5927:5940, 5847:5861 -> 0.94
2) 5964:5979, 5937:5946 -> 1.02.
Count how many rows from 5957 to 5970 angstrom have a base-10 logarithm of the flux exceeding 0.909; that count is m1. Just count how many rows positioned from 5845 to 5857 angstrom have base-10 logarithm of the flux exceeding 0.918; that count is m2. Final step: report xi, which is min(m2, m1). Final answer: 2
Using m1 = 9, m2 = 2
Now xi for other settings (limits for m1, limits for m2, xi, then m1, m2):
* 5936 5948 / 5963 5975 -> 9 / 9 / 9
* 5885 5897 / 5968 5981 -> 0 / 0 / 8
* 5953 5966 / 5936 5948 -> 9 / 9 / 9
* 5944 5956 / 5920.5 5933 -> 2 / 9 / 2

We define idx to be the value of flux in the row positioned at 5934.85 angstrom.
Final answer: 8.89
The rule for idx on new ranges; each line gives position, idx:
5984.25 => 8.28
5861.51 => 8.31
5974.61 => 8.3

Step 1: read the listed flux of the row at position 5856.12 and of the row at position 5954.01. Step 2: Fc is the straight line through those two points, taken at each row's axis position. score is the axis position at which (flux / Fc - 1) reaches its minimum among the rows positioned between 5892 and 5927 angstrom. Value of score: 5895.35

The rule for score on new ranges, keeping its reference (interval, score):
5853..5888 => 5885.86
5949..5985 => 5984.25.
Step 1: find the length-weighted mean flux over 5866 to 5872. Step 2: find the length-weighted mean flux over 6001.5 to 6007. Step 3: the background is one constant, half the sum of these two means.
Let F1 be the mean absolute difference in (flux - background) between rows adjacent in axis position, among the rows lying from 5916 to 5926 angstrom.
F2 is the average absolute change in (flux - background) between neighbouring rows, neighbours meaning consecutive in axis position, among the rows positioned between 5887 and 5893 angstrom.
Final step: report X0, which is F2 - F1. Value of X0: -0.02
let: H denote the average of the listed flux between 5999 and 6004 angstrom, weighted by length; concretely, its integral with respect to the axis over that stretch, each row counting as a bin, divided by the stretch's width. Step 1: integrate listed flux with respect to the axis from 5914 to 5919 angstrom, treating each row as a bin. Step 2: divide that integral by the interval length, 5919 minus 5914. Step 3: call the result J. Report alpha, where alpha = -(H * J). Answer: -69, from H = 8.3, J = 8.28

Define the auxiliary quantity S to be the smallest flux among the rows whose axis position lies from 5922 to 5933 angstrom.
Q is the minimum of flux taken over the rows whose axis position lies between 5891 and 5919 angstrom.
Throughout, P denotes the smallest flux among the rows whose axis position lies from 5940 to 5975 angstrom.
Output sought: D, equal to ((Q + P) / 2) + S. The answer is 15.40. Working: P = 8.3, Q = 7.12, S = 7.69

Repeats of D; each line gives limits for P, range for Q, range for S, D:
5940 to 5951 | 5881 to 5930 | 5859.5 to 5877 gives 15.61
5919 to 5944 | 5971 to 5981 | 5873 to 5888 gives 15.78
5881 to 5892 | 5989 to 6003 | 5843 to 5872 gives 15.04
